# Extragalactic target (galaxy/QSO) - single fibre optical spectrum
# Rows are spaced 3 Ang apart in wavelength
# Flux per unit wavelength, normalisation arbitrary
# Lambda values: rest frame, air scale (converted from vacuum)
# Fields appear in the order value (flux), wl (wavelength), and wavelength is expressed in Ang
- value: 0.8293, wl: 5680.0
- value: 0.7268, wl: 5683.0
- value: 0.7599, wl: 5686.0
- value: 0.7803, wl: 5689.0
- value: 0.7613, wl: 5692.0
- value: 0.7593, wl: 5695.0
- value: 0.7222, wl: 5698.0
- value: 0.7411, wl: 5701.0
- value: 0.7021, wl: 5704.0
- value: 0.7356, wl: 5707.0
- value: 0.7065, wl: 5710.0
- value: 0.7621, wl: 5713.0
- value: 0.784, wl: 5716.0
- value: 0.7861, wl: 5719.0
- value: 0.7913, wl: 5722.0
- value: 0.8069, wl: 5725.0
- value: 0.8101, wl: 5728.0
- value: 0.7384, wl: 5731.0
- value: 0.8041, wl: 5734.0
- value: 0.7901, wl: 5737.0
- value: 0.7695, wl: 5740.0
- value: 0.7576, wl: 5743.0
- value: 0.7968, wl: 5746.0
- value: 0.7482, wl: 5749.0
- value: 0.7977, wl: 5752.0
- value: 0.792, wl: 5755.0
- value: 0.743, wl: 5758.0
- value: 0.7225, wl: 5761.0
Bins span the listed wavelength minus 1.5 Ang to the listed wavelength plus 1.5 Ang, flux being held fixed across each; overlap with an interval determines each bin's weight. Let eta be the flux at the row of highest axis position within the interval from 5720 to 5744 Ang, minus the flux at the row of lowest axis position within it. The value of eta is -0.03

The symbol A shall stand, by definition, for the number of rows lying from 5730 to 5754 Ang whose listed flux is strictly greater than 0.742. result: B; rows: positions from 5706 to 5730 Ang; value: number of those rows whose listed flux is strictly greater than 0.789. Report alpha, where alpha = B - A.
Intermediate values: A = 7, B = 3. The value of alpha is -4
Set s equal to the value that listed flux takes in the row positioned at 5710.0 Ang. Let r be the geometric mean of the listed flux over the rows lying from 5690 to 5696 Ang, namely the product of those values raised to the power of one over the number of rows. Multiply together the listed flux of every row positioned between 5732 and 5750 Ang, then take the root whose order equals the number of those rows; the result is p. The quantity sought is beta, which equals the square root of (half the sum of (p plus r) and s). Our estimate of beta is 1.06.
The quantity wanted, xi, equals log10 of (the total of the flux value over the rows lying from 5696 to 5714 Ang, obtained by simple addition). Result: 0.640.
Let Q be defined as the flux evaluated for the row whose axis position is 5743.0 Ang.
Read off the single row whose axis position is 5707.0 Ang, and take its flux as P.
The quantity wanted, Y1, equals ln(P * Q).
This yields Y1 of -0.58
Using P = 0.7356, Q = 0.7576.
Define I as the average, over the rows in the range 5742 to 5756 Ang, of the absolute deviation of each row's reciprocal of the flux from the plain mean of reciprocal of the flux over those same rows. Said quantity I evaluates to 0.034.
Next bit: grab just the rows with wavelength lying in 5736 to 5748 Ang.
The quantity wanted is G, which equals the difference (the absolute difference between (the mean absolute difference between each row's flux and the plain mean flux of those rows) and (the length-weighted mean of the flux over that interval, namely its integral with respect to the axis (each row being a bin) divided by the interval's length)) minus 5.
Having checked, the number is -4.24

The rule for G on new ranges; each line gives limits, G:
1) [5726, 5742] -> -4.24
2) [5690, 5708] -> -4.28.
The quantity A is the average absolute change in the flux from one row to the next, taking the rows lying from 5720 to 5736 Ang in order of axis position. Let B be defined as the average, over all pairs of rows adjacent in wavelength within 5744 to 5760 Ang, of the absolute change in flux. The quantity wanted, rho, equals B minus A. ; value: -0.001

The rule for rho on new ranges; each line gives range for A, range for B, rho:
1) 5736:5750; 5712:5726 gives -0.019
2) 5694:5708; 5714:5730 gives -0.026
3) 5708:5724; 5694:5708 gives 0.011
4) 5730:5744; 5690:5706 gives -0.004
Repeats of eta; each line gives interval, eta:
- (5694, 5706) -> -0.06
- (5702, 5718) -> 0.08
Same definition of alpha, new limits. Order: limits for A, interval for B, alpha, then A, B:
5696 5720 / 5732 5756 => 2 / 3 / 5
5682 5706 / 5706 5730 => -1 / 4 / 3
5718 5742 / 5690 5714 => -7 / 7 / 0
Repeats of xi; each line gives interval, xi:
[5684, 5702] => 0.656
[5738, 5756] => 0.669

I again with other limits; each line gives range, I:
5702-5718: 0.051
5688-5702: 0.030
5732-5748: 0.026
